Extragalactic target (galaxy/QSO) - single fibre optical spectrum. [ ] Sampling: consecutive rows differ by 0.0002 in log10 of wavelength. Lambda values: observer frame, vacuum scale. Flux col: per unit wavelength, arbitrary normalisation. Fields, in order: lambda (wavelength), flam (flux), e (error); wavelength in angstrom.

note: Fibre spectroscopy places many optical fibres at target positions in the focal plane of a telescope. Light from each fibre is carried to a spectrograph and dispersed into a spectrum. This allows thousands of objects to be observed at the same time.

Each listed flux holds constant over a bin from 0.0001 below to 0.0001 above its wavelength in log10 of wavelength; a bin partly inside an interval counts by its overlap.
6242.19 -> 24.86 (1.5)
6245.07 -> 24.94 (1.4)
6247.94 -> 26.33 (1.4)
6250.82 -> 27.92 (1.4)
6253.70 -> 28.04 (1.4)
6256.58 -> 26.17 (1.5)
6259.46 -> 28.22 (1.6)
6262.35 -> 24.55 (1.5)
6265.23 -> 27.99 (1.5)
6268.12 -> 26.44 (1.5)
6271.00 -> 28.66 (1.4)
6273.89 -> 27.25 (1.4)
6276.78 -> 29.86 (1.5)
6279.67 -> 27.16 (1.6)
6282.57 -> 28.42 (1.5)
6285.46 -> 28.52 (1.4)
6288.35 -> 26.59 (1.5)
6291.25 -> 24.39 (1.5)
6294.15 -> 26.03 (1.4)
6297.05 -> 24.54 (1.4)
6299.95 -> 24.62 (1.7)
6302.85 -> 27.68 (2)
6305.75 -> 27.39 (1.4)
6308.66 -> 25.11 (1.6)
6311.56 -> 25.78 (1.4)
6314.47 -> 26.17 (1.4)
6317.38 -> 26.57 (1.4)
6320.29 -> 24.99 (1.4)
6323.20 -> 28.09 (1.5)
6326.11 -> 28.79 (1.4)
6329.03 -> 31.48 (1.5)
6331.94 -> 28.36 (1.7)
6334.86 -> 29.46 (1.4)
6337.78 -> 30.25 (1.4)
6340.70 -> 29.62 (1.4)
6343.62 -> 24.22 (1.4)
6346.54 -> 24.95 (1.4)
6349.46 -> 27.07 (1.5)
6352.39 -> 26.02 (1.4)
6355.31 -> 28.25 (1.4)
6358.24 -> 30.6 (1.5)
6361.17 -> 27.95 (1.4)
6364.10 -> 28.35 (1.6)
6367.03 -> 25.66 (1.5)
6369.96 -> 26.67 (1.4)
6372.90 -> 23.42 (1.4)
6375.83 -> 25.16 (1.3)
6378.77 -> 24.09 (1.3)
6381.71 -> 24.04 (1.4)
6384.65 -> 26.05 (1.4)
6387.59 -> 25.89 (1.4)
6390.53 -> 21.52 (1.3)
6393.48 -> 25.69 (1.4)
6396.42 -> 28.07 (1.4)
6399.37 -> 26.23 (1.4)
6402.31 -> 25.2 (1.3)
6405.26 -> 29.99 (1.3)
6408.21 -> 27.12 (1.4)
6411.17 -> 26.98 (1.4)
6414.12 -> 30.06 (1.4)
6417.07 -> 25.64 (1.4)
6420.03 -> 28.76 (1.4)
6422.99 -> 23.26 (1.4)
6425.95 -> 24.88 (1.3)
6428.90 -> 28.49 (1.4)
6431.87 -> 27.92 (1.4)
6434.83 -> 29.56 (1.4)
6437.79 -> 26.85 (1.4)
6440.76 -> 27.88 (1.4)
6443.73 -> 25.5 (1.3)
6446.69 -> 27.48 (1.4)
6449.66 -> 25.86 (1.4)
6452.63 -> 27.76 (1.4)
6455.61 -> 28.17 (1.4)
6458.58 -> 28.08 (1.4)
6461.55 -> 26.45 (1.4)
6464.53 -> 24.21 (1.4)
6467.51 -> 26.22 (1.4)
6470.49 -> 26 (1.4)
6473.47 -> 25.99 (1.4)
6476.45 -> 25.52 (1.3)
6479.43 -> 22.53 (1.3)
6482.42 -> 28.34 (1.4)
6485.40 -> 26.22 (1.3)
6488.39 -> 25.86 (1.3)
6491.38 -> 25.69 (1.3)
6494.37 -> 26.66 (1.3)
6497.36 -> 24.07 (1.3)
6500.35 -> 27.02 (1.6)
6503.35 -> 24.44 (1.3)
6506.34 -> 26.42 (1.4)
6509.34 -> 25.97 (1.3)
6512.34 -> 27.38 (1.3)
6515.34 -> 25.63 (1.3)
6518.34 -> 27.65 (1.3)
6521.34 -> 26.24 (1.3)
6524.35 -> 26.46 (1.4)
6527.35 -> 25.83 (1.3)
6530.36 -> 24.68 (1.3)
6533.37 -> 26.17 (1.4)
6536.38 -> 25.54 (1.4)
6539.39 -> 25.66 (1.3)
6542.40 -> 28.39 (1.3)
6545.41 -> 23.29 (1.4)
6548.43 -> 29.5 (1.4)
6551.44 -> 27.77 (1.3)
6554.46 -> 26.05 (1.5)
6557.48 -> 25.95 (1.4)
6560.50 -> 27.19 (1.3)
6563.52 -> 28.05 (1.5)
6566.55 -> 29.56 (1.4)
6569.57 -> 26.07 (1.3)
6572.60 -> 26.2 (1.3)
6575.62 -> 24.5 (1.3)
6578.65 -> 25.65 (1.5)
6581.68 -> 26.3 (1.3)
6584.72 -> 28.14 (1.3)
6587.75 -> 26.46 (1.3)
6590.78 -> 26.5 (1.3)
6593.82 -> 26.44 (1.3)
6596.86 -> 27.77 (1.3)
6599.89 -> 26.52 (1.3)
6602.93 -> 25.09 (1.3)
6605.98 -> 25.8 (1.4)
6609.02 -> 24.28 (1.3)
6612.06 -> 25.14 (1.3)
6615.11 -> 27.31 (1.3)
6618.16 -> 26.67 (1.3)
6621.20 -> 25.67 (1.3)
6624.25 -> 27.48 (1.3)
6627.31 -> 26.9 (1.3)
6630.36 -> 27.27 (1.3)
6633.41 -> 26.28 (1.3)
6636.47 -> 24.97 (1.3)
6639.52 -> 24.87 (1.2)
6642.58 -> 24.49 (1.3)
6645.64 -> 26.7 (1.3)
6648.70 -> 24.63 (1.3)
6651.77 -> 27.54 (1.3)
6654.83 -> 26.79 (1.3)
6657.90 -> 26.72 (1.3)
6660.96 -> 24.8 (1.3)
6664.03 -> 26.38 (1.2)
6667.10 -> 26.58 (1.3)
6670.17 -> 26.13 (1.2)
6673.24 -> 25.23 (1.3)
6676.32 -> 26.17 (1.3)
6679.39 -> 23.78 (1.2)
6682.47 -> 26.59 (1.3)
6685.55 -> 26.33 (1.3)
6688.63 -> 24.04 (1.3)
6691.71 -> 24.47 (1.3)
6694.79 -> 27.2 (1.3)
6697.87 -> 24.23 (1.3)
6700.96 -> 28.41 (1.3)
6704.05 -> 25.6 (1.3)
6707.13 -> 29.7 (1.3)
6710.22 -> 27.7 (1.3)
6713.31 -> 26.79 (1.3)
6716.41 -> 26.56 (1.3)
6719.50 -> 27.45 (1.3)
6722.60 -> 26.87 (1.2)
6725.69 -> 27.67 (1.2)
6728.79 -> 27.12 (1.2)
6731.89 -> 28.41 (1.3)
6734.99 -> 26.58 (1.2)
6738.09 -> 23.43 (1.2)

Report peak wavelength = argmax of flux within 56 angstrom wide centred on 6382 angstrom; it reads 6358.24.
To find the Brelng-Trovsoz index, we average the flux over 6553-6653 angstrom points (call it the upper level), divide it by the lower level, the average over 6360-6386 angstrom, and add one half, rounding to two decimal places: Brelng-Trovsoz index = 1.52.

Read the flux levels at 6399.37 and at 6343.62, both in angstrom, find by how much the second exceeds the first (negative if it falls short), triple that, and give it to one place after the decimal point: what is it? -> -6.0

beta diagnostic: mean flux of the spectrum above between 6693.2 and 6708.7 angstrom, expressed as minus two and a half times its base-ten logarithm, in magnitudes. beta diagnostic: -3.58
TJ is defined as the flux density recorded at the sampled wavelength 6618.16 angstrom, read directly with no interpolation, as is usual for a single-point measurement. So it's 26.67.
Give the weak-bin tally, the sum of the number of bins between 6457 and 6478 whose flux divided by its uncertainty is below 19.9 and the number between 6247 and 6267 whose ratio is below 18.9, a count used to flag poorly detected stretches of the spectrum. 11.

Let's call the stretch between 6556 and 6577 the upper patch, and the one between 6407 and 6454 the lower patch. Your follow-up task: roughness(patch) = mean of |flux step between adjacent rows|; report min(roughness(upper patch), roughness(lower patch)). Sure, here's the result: 1.49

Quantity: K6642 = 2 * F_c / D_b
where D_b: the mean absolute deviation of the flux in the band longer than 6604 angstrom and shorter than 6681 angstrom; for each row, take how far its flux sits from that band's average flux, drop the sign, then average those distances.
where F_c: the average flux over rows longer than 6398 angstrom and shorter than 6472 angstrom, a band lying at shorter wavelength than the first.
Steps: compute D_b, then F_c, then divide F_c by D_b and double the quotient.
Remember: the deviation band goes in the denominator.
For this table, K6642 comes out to 58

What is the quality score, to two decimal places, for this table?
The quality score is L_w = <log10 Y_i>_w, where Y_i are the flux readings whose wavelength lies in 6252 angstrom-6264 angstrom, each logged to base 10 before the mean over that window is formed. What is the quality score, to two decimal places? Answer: 1.43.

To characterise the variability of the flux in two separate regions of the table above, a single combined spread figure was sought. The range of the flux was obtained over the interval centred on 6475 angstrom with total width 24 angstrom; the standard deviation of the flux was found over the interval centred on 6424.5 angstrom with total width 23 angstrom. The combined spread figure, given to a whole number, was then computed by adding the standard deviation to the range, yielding 8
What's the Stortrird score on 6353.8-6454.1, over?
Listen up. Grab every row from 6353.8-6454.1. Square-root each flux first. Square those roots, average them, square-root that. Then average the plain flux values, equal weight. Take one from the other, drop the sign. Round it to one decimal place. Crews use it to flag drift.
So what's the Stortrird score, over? 21.5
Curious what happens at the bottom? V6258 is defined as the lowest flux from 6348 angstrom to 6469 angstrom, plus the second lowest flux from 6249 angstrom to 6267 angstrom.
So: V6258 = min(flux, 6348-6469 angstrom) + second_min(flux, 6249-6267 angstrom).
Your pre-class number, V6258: 47.7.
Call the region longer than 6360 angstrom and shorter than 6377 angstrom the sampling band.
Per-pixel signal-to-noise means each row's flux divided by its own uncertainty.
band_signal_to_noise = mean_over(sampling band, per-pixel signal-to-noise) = 18.3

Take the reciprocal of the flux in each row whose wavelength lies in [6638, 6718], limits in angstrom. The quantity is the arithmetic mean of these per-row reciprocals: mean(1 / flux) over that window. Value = 0.0384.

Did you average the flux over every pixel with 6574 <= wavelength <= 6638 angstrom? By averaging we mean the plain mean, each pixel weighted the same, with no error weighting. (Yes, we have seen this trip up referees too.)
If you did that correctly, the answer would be 26.2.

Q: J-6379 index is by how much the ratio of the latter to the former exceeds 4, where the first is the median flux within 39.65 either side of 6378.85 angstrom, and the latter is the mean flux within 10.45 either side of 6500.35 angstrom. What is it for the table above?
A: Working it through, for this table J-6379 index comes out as -3.01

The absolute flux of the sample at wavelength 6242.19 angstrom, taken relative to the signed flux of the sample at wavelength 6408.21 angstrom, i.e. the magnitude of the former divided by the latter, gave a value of 0.92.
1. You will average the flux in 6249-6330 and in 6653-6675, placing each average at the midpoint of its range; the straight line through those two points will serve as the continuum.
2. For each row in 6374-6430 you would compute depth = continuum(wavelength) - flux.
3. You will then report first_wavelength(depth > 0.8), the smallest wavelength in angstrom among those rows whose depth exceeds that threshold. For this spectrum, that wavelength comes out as 6375.83 angstrom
